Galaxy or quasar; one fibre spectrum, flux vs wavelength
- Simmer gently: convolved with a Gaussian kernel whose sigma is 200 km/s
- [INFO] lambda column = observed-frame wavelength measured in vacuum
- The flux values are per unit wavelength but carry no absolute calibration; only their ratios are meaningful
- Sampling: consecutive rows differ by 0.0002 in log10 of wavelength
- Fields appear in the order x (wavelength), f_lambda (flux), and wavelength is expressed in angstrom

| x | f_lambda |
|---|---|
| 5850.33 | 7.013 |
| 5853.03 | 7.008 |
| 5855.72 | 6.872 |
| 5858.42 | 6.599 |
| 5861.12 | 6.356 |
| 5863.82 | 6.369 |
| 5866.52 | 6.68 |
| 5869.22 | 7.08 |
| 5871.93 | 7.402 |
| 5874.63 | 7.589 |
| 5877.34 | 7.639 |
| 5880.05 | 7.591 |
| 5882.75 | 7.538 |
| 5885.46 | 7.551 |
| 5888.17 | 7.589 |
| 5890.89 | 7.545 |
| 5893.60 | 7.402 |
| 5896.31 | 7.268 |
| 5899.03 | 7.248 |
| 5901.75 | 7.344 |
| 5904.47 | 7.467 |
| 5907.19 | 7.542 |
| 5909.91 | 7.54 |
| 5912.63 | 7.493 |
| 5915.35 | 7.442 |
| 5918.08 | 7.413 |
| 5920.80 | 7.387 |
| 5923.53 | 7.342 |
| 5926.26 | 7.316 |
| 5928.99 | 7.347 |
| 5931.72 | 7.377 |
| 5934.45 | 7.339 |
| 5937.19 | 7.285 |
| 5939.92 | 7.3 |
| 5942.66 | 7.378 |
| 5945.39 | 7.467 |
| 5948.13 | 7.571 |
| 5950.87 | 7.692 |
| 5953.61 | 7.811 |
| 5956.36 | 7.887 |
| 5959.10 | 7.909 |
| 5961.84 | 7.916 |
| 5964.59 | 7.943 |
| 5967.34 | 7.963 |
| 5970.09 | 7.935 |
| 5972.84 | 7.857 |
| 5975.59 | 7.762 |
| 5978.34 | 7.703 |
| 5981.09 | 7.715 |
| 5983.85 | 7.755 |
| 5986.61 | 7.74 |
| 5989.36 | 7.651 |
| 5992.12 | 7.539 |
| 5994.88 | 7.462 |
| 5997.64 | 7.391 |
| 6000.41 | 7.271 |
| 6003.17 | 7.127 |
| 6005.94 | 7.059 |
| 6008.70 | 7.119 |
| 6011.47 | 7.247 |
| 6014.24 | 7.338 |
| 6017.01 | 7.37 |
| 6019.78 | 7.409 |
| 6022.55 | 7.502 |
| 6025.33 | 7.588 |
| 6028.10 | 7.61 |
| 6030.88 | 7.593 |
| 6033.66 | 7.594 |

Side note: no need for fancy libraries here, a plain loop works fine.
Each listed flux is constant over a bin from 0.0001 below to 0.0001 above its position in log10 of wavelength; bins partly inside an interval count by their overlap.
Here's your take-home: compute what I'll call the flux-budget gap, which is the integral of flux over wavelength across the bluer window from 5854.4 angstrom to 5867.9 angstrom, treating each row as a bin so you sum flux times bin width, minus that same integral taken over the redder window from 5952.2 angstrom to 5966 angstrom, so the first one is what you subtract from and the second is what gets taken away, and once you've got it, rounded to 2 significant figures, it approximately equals -20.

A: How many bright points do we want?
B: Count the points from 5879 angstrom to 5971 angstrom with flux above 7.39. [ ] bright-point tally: 22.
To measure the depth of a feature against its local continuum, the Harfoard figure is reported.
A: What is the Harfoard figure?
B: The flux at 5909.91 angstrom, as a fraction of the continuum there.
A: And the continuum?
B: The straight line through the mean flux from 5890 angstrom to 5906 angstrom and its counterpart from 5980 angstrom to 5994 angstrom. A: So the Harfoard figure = 1.02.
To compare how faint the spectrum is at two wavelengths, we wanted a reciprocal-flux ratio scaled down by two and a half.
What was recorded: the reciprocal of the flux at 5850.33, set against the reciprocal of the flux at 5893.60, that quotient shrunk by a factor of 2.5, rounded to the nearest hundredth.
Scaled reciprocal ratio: 0.42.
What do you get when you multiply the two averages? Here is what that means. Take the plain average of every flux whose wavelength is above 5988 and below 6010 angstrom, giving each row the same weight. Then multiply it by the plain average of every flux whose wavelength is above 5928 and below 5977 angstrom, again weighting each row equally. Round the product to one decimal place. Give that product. 56.1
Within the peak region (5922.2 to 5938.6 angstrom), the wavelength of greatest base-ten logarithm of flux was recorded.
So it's 5931.72 angstrom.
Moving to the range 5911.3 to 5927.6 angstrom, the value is 5912.63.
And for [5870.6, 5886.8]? 5877.34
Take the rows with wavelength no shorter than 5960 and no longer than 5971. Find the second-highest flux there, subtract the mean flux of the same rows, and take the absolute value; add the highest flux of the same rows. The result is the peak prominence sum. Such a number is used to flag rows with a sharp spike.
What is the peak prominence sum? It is 7.97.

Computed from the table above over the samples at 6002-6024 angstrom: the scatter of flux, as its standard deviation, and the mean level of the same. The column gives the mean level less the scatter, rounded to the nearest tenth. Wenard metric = 7.1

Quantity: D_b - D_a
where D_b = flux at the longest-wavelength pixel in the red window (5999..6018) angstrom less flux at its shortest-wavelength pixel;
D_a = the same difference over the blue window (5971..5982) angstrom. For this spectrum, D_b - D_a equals 0.2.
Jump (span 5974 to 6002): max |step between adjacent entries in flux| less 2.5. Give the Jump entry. -2.38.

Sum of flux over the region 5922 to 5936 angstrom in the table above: 36.7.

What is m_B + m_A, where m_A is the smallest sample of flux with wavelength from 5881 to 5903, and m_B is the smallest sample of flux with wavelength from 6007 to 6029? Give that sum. 14.4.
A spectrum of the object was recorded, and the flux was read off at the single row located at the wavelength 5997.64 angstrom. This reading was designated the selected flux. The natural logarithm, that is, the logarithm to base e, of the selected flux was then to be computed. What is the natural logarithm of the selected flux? 2.00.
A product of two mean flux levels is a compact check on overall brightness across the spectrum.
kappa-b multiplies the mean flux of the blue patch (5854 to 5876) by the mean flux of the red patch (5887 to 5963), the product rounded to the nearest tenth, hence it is 51.4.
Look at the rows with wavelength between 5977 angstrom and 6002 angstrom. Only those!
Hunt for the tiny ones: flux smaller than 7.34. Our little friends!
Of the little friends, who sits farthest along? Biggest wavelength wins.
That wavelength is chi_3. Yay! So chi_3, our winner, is 6000.41 angstrom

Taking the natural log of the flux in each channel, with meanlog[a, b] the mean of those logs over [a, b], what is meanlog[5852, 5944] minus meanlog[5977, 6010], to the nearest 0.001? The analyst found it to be -0.025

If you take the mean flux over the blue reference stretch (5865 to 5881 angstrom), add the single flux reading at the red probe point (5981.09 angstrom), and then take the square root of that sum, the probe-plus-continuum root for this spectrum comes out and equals 3.88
